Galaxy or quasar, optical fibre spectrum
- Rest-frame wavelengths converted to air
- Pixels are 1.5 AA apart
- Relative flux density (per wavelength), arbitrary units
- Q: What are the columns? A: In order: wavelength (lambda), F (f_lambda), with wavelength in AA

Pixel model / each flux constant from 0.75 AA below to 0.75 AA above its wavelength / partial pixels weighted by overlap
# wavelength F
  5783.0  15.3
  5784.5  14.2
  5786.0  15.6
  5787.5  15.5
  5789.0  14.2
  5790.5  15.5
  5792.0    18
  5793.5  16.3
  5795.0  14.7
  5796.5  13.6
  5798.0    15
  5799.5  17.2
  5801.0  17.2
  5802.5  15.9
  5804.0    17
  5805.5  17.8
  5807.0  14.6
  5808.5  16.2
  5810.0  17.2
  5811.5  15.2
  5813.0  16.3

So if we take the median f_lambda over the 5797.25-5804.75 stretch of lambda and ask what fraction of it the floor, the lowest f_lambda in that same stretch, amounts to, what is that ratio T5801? 0.882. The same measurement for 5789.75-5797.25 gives 0.877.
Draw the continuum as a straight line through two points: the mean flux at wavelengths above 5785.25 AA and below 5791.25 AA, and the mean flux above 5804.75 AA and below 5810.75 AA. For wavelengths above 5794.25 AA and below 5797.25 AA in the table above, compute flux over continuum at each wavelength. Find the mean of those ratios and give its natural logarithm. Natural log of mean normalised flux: -0.103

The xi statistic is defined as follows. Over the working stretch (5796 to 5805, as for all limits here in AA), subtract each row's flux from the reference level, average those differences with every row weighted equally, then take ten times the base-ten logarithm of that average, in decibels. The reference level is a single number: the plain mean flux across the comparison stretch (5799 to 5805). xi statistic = -1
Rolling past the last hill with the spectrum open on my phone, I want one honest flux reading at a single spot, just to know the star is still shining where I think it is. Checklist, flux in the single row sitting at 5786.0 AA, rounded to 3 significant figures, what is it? 15.6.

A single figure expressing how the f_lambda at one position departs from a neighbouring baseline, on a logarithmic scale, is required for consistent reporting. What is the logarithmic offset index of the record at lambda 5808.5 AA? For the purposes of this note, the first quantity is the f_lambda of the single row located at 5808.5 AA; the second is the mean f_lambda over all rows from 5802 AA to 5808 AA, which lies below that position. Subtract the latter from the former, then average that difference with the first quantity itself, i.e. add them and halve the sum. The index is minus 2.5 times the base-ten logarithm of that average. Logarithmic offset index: -2.26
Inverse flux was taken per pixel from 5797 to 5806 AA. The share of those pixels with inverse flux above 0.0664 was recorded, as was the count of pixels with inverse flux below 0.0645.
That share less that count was -4.8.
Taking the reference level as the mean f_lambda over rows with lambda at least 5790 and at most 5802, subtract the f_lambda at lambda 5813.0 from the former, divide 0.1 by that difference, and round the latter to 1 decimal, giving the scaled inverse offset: -0.3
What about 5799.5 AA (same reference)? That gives -0.1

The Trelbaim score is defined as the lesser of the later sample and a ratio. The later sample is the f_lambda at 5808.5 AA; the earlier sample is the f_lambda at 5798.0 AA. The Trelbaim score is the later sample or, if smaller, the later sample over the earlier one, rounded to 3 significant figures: 1.08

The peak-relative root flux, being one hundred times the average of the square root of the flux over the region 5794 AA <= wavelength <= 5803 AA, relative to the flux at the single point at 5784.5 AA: 27.8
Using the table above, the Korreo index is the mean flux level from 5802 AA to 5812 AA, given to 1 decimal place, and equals 16.3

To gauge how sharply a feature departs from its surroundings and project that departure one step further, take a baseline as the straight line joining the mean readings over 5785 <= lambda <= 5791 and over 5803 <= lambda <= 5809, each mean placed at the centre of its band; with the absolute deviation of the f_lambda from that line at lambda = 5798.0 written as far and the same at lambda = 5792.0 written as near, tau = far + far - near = -0.9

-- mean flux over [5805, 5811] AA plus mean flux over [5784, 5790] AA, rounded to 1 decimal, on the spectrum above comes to 31.3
